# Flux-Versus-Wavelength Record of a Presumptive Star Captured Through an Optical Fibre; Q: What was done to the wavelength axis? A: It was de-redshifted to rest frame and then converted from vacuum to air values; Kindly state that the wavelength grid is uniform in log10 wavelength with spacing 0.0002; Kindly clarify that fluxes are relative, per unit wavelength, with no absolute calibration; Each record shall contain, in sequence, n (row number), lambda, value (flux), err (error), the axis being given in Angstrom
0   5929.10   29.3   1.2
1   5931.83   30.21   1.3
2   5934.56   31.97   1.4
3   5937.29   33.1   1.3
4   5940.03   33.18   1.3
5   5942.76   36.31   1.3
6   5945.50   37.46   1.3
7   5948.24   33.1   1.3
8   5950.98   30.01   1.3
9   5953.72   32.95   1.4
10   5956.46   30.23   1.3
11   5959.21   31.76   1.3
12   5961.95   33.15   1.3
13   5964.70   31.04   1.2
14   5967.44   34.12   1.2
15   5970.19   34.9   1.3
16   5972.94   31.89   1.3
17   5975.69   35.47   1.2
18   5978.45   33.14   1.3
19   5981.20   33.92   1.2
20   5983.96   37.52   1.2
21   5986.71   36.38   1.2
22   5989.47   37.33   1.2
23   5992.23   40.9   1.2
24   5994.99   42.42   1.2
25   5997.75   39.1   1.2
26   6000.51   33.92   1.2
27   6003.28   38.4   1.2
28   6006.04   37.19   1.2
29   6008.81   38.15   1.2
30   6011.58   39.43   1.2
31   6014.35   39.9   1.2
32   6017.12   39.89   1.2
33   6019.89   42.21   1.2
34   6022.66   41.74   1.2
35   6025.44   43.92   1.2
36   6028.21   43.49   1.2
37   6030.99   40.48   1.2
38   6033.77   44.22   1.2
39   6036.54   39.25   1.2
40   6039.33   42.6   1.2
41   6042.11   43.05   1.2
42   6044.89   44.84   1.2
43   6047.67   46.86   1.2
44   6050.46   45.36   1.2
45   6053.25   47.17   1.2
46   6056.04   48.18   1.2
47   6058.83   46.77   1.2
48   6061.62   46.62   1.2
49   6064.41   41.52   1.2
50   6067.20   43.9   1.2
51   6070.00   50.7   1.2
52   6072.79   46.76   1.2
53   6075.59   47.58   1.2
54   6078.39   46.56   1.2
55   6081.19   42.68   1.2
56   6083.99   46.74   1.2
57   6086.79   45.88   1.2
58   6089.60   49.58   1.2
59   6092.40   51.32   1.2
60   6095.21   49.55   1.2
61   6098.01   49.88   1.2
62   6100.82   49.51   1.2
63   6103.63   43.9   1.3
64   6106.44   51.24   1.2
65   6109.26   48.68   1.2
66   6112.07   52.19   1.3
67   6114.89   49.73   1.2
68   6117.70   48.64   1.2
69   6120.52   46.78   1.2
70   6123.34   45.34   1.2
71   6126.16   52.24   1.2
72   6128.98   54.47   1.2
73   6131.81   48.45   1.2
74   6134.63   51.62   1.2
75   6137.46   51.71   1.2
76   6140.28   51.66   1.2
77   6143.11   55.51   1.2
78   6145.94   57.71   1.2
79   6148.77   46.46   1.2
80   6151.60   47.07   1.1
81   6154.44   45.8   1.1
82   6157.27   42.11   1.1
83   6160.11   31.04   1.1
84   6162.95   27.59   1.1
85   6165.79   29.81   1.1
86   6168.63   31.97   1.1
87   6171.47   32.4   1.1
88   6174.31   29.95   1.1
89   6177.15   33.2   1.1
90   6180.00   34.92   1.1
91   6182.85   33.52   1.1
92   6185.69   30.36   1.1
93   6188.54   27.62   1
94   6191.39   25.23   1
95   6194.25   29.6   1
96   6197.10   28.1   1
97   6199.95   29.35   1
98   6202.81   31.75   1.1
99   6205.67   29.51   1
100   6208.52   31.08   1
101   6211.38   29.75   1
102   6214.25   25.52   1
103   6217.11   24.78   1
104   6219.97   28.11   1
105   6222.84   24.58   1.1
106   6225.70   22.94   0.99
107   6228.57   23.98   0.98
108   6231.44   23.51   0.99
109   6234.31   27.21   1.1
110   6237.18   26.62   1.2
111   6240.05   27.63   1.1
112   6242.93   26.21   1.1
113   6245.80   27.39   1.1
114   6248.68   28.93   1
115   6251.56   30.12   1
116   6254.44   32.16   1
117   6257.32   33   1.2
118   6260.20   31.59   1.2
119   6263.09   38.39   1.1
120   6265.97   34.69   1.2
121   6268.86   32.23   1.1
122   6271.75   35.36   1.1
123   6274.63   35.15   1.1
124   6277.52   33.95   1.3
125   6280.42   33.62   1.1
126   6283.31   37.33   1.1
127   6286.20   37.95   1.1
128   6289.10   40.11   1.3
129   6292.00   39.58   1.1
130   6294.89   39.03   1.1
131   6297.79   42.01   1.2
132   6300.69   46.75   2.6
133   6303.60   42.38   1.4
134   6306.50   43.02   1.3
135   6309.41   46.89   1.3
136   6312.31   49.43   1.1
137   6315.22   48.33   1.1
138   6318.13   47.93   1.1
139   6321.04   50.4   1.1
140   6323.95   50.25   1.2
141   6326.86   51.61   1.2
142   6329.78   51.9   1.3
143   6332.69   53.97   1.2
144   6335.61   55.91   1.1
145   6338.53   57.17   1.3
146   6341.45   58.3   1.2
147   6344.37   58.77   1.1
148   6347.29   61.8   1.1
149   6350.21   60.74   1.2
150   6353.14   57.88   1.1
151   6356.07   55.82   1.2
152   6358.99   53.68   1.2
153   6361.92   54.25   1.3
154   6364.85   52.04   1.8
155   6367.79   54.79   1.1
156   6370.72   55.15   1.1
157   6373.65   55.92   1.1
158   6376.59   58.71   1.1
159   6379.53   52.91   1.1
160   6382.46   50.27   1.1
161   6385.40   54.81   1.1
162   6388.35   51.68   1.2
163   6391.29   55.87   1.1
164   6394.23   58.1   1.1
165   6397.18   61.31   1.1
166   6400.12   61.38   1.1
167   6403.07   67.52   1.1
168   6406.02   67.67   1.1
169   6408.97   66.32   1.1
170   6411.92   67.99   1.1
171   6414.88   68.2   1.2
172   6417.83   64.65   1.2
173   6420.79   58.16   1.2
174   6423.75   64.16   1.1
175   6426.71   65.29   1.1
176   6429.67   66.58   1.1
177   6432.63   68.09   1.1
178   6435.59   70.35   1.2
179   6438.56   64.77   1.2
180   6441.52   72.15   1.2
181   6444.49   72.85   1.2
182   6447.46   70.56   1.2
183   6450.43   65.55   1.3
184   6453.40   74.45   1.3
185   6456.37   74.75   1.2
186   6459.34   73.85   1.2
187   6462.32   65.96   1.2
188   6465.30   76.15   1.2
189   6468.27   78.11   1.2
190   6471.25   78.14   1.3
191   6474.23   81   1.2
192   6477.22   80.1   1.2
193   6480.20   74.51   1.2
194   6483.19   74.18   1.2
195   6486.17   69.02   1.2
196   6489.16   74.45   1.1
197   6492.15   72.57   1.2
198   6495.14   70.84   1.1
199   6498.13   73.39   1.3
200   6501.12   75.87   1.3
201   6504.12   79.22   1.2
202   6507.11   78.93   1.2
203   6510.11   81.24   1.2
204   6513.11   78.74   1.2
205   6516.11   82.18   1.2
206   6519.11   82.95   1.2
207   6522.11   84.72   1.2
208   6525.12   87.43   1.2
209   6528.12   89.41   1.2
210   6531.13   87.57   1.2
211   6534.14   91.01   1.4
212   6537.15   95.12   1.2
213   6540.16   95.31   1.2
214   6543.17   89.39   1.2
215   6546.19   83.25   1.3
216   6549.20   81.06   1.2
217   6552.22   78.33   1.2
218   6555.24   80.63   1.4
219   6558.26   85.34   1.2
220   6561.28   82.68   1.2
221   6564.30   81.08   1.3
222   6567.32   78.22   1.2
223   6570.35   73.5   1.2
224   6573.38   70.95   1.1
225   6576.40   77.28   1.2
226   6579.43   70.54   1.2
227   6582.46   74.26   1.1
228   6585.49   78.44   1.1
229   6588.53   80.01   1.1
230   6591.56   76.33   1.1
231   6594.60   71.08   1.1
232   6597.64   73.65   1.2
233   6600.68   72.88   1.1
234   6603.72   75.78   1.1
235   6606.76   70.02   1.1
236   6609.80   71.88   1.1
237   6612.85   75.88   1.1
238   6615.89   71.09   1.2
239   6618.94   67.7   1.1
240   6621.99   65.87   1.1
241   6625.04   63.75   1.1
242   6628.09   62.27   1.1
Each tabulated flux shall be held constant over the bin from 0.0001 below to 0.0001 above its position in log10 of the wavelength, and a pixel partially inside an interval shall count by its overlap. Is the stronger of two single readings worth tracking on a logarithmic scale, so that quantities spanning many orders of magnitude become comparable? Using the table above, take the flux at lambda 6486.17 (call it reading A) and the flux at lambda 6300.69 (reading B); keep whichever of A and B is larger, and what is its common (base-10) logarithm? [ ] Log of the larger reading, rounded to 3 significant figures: 1.84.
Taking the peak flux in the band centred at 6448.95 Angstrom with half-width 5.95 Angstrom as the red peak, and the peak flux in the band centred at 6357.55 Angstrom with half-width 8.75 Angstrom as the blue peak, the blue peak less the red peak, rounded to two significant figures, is -14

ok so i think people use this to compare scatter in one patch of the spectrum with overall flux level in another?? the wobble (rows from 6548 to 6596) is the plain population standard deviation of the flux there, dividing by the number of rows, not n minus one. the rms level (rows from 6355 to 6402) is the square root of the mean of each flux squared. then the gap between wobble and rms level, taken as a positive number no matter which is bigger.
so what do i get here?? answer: 51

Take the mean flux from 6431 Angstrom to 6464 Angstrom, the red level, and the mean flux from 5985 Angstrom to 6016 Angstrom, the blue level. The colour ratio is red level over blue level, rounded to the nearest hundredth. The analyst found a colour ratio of 1.83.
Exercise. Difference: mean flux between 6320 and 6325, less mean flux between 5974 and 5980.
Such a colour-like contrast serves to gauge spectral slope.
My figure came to 16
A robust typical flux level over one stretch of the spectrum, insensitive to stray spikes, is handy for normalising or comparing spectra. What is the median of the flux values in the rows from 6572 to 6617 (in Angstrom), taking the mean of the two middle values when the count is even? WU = 74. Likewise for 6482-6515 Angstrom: 74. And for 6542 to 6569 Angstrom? 81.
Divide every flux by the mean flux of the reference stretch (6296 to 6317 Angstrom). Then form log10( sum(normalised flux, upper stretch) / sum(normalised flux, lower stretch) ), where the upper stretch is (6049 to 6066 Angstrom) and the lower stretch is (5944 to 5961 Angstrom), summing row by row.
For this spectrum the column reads 0.15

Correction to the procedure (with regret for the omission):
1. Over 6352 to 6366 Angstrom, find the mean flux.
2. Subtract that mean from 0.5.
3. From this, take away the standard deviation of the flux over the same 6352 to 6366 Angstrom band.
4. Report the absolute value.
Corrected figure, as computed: 56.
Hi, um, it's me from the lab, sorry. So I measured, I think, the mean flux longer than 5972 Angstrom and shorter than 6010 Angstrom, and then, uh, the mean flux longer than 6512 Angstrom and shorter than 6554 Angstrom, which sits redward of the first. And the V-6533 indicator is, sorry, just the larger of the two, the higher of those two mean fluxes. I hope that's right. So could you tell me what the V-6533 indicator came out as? 86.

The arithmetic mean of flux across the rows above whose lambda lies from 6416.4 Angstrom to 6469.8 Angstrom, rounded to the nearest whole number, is 69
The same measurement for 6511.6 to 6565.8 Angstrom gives 85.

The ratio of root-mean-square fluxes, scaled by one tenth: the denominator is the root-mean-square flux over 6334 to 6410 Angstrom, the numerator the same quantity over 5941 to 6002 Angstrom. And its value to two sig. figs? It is 0.061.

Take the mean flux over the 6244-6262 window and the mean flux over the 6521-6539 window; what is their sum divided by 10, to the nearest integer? 12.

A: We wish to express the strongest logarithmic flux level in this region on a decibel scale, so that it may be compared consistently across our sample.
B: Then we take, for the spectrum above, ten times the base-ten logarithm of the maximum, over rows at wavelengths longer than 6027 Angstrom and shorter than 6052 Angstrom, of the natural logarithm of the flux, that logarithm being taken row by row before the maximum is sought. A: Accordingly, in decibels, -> 5.9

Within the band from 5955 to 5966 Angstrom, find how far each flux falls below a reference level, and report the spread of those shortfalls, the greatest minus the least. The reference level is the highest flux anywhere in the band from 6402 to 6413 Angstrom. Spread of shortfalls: 2.9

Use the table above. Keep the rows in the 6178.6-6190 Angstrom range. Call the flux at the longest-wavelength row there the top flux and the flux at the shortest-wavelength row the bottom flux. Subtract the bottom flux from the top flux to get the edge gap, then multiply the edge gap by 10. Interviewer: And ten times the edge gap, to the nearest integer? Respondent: -73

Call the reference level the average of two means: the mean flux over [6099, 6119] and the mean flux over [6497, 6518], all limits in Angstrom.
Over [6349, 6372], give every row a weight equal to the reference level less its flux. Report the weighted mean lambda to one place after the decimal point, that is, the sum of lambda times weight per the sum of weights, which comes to 6361.9 Angstrom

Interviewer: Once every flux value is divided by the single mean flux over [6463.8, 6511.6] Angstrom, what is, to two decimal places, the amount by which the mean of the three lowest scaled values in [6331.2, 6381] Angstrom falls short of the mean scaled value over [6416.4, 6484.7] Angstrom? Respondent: 0.24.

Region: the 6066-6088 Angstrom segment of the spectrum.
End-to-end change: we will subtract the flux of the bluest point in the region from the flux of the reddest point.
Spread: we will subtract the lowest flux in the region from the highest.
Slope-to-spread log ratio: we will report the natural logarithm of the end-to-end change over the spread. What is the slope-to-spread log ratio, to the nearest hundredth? -1.40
